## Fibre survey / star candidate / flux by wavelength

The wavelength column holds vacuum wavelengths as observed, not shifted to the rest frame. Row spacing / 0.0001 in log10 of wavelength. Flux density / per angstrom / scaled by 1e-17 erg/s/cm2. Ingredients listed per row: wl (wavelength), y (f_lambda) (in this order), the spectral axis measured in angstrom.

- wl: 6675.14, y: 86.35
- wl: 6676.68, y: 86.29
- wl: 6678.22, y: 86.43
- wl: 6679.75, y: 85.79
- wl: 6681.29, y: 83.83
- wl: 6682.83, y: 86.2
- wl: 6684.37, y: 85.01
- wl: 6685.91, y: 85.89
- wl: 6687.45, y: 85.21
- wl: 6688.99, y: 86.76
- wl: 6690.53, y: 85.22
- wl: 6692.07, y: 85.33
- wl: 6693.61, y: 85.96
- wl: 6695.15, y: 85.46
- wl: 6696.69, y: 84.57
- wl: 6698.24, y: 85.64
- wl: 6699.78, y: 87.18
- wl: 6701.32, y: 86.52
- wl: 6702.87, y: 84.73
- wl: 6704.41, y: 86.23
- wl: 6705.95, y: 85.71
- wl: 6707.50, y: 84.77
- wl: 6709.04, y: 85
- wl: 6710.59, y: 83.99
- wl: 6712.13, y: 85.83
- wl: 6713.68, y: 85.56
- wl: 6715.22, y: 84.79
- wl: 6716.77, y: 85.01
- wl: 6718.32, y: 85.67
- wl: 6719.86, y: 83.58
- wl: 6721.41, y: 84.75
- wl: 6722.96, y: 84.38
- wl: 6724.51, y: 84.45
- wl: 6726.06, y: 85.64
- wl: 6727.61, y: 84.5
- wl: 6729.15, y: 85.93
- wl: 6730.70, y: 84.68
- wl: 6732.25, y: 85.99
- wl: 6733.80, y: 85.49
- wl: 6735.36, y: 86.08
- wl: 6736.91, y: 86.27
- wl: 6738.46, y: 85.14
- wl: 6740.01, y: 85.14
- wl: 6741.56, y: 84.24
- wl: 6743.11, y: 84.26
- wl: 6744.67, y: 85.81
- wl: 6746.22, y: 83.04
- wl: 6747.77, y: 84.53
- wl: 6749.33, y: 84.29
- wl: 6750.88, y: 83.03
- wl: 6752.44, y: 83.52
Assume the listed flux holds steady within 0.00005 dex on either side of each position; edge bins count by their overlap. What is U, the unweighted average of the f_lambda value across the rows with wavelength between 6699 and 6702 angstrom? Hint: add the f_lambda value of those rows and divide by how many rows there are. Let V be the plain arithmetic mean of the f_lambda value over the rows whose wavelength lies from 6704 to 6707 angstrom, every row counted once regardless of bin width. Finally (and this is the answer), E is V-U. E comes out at -0.9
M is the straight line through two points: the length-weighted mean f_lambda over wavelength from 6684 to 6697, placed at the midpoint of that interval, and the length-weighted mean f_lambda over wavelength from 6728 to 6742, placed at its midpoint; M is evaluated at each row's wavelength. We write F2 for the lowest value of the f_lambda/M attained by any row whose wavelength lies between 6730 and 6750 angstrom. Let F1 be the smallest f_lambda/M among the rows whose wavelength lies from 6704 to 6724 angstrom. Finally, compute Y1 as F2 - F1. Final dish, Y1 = -0.0057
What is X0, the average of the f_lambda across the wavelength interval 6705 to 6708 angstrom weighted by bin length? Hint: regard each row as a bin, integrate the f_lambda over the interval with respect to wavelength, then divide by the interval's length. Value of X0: 85.3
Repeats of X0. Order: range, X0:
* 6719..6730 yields 84.8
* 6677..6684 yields 85.6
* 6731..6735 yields 85.5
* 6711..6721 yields 85.1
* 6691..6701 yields 85.7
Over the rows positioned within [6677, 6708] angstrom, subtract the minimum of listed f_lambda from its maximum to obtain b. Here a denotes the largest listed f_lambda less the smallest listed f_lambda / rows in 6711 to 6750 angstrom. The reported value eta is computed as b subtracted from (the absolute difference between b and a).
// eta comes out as -3.2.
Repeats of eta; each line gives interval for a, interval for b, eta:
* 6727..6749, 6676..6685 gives -2.0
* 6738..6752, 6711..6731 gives -1.9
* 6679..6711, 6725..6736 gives 0.2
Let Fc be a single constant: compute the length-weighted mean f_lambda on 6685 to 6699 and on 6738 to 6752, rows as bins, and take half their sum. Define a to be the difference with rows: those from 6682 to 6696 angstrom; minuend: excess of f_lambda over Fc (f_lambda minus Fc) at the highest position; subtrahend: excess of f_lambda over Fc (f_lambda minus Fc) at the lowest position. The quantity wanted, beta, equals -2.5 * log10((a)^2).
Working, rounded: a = -0.74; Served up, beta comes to 0.7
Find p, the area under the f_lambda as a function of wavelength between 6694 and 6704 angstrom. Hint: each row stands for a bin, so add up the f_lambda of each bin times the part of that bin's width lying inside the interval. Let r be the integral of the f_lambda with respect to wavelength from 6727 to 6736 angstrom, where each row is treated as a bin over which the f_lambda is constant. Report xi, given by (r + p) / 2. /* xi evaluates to 813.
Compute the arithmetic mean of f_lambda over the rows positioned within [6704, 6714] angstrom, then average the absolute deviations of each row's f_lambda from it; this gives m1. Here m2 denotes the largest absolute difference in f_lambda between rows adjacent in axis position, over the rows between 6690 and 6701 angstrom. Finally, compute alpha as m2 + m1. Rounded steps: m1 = 0.61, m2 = 1.54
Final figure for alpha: 2.15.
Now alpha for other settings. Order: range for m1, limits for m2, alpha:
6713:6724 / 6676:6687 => 2.88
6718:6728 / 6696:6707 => 2.34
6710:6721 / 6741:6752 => 3.45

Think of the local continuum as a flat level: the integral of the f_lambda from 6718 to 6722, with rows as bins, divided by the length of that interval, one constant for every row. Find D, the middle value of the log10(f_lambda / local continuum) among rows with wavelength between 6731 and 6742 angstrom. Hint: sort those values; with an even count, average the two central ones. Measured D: 0.0043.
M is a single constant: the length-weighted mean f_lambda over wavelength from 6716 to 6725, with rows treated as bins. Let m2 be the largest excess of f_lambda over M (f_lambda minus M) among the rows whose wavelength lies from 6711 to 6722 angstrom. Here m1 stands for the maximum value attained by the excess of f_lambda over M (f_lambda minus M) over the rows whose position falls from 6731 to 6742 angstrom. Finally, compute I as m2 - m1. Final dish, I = -0.4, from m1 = 1.65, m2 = 1.21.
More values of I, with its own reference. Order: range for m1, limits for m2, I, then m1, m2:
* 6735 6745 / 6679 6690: 0.5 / 1.65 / 2.14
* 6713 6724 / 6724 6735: 0.3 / 1.05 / 1.37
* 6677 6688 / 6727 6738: -0.2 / 1.81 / 1.65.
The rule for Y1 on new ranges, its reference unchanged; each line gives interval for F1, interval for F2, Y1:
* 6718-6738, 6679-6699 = 0.0021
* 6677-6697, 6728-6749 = -0.0078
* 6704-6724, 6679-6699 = 0.0021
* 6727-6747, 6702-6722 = 0.0057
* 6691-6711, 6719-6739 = -0.0046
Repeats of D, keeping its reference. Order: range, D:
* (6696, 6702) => 0.0073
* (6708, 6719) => 0.0019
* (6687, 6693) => 0.0032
